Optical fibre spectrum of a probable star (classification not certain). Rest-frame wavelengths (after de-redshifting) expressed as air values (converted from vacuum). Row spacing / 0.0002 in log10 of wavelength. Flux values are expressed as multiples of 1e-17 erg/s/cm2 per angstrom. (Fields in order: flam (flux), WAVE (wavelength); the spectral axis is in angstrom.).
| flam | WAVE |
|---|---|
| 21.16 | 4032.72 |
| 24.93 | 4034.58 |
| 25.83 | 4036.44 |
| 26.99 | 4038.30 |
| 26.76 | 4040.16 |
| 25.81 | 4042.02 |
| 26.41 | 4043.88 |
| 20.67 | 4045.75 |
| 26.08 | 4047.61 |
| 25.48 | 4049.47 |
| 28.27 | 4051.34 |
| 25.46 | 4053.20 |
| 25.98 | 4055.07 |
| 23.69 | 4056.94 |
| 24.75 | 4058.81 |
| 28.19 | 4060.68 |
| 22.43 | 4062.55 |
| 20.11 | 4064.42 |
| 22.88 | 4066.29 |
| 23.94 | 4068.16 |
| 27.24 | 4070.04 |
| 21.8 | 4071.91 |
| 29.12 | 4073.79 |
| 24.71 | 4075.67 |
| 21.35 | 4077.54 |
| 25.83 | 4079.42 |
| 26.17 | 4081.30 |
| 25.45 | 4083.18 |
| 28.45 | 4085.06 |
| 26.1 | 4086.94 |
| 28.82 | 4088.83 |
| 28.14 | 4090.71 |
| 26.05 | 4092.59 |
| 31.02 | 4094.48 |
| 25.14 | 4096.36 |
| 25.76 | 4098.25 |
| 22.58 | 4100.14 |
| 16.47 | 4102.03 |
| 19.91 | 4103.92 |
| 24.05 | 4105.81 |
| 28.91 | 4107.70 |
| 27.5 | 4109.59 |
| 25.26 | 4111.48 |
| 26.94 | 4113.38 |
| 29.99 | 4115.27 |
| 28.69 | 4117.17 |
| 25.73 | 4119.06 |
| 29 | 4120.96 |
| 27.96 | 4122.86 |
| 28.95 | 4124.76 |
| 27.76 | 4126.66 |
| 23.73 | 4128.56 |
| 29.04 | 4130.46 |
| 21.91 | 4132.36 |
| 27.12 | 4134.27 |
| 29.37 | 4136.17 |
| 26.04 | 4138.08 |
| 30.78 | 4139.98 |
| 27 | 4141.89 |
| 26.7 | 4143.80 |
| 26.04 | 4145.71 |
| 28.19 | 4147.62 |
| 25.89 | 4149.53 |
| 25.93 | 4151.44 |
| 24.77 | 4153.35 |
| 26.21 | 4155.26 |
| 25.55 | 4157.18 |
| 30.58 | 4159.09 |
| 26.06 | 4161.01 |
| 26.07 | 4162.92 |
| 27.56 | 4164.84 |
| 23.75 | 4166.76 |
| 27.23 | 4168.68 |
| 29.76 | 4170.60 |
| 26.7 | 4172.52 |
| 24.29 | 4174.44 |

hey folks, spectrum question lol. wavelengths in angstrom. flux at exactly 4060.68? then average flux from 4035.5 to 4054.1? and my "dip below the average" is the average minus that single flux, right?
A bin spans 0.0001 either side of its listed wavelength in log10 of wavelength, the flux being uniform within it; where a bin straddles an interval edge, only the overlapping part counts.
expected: -2.41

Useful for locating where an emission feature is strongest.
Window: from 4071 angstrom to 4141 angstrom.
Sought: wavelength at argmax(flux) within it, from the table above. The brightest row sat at 4094.48 angstrom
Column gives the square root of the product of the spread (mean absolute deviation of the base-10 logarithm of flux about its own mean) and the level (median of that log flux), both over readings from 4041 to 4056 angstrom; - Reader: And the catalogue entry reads 0.18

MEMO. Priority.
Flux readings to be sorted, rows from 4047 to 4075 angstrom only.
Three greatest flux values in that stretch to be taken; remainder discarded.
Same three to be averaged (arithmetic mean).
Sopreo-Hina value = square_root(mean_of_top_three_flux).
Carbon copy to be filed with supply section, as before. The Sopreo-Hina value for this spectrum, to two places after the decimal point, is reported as 5.34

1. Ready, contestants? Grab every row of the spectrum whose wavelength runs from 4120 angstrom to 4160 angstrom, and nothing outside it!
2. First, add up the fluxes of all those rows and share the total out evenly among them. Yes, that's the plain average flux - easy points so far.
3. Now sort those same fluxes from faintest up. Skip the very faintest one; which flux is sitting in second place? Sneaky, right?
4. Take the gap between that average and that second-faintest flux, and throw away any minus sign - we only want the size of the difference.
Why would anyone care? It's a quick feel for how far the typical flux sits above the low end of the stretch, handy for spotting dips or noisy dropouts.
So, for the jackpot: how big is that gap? 3.3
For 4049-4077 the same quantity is 3.1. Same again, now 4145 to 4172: 1.9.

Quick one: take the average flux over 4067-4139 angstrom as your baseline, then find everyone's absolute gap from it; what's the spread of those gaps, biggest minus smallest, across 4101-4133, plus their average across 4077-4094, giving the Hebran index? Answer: 10.7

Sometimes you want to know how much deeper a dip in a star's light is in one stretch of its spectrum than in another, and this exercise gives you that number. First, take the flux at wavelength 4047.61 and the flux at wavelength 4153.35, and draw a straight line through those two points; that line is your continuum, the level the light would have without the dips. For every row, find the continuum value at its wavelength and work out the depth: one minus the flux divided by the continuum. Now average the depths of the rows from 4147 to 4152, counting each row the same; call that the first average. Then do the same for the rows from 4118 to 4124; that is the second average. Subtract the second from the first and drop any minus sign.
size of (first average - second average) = 0.02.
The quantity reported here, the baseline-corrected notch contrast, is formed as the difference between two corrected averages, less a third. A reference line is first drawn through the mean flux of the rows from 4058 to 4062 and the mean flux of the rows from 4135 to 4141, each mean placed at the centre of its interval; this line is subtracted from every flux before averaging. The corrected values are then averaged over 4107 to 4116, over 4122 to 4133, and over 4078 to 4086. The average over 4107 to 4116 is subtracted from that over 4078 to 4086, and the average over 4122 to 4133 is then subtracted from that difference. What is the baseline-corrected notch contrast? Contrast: 1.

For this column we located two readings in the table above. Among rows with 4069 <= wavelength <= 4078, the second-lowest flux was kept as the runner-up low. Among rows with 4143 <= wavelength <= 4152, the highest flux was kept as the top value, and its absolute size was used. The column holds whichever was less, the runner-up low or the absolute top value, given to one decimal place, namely 21.8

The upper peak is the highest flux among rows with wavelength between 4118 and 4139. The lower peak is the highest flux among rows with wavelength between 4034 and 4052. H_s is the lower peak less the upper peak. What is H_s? -1.1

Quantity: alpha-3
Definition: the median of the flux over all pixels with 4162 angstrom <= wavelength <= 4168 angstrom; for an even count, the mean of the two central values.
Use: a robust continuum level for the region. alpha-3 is 26.1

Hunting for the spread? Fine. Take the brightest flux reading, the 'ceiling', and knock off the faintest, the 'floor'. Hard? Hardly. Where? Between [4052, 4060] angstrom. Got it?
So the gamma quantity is 2.3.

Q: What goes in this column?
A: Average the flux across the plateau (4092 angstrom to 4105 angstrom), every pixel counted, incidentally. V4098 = 23.8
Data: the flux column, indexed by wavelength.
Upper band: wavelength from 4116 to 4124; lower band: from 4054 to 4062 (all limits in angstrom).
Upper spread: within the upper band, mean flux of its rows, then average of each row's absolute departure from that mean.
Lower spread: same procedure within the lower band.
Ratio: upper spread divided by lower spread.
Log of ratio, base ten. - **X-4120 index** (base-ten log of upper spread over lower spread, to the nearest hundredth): -0.13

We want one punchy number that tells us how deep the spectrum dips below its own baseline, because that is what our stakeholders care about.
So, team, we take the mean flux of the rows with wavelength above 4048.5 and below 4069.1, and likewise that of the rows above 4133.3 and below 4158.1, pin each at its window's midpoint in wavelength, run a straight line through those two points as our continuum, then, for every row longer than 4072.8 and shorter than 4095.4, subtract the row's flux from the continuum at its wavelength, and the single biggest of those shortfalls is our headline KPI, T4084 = 3.8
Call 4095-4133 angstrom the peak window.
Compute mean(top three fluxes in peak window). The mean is 29.3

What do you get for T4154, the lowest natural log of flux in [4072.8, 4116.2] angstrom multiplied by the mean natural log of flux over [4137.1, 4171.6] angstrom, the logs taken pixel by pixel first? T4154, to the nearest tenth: 9.2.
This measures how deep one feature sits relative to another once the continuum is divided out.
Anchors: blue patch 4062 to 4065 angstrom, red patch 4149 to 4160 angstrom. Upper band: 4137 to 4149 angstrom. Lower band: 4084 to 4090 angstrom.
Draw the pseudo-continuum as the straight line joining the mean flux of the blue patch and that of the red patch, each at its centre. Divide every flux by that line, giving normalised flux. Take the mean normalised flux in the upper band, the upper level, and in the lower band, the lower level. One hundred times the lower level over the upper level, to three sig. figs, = 116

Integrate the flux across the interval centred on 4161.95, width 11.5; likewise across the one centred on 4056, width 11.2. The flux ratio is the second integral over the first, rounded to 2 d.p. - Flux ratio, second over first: 0.95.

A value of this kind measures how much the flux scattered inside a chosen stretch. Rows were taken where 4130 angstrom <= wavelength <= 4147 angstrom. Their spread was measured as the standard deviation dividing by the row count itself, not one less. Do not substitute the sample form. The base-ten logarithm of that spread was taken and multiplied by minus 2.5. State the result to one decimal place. -1.0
